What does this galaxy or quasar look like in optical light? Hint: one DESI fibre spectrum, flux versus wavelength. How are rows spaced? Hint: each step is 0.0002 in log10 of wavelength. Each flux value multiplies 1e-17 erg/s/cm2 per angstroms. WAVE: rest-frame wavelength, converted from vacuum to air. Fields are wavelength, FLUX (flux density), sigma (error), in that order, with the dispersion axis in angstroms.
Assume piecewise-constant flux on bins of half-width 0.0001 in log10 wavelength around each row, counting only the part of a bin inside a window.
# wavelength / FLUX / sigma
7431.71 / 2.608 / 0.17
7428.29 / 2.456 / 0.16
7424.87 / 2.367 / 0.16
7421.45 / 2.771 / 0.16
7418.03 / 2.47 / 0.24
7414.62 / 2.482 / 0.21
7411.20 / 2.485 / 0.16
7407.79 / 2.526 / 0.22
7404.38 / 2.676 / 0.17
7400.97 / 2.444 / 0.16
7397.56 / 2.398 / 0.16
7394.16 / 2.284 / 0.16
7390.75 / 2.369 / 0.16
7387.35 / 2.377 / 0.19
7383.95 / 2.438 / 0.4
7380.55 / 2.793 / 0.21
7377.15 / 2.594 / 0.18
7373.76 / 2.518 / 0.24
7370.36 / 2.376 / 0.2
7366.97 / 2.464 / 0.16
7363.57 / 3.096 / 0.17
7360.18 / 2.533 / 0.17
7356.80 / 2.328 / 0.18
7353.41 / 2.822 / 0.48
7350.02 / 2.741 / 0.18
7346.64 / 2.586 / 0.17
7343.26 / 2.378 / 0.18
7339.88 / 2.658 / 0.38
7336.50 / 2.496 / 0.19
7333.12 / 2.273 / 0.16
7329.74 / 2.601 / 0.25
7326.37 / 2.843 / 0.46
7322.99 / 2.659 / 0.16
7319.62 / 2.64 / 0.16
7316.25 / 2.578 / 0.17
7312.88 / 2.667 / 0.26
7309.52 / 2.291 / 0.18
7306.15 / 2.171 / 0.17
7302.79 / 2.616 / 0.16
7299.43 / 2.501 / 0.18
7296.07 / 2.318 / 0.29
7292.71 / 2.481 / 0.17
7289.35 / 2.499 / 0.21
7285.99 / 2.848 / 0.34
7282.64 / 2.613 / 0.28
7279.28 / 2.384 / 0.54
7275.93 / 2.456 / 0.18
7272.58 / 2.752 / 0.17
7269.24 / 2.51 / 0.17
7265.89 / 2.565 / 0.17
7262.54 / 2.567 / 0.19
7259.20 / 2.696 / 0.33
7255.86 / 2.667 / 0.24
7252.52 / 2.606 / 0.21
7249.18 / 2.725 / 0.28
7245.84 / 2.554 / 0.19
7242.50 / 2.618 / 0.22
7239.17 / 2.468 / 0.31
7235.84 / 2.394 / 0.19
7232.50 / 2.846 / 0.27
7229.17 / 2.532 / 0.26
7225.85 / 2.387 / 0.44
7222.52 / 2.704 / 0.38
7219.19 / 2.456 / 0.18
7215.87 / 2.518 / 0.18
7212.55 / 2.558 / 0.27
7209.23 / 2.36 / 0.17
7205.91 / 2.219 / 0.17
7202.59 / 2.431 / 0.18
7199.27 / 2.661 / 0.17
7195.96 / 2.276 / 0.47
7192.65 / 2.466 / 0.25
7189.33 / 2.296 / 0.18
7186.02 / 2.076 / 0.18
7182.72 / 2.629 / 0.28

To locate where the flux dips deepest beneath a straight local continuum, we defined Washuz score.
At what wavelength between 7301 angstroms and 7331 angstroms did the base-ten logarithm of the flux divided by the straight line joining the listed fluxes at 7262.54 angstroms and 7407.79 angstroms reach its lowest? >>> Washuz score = 7306.15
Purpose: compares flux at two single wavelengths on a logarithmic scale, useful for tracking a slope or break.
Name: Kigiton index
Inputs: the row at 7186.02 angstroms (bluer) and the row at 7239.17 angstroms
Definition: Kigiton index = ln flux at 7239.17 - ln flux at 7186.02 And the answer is 0.17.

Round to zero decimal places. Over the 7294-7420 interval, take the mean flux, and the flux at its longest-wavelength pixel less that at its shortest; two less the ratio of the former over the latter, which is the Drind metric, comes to -15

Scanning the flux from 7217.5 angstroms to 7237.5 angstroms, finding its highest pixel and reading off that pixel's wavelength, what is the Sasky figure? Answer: 7232.50 angstroms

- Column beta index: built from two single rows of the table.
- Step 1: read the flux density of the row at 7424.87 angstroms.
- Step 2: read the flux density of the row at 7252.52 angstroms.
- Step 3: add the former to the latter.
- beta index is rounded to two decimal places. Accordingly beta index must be 4.97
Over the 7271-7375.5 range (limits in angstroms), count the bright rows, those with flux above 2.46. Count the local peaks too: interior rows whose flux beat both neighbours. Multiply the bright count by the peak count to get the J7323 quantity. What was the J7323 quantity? 154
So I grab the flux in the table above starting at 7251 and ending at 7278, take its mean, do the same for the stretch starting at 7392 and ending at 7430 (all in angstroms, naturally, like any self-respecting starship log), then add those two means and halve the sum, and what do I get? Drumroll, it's 2.54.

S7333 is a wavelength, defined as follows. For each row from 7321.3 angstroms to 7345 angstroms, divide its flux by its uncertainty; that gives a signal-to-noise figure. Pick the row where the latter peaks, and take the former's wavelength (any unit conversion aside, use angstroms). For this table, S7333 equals 7322.99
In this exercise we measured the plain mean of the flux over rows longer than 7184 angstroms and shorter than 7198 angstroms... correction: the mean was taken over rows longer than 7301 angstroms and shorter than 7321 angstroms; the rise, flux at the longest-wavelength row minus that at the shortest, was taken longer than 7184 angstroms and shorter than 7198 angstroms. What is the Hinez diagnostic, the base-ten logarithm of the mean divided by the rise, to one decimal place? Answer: 1.1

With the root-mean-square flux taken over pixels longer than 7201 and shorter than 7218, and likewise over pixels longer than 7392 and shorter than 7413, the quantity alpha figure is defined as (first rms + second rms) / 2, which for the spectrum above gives 2.45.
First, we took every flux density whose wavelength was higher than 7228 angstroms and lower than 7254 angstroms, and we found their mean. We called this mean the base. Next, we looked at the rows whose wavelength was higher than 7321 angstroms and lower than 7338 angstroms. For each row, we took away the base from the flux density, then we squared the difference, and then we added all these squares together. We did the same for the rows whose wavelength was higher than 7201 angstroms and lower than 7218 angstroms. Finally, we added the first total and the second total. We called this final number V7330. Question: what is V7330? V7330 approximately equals 0.406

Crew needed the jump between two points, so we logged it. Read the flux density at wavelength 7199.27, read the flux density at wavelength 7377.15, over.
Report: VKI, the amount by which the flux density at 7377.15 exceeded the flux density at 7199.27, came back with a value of -0.1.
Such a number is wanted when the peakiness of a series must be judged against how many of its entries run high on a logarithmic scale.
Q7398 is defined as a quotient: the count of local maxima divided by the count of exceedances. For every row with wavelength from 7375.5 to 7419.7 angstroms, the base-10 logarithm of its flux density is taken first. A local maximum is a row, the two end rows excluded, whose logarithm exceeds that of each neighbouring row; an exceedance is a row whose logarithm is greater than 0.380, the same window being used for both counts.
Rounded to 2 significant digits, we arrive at 0.22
